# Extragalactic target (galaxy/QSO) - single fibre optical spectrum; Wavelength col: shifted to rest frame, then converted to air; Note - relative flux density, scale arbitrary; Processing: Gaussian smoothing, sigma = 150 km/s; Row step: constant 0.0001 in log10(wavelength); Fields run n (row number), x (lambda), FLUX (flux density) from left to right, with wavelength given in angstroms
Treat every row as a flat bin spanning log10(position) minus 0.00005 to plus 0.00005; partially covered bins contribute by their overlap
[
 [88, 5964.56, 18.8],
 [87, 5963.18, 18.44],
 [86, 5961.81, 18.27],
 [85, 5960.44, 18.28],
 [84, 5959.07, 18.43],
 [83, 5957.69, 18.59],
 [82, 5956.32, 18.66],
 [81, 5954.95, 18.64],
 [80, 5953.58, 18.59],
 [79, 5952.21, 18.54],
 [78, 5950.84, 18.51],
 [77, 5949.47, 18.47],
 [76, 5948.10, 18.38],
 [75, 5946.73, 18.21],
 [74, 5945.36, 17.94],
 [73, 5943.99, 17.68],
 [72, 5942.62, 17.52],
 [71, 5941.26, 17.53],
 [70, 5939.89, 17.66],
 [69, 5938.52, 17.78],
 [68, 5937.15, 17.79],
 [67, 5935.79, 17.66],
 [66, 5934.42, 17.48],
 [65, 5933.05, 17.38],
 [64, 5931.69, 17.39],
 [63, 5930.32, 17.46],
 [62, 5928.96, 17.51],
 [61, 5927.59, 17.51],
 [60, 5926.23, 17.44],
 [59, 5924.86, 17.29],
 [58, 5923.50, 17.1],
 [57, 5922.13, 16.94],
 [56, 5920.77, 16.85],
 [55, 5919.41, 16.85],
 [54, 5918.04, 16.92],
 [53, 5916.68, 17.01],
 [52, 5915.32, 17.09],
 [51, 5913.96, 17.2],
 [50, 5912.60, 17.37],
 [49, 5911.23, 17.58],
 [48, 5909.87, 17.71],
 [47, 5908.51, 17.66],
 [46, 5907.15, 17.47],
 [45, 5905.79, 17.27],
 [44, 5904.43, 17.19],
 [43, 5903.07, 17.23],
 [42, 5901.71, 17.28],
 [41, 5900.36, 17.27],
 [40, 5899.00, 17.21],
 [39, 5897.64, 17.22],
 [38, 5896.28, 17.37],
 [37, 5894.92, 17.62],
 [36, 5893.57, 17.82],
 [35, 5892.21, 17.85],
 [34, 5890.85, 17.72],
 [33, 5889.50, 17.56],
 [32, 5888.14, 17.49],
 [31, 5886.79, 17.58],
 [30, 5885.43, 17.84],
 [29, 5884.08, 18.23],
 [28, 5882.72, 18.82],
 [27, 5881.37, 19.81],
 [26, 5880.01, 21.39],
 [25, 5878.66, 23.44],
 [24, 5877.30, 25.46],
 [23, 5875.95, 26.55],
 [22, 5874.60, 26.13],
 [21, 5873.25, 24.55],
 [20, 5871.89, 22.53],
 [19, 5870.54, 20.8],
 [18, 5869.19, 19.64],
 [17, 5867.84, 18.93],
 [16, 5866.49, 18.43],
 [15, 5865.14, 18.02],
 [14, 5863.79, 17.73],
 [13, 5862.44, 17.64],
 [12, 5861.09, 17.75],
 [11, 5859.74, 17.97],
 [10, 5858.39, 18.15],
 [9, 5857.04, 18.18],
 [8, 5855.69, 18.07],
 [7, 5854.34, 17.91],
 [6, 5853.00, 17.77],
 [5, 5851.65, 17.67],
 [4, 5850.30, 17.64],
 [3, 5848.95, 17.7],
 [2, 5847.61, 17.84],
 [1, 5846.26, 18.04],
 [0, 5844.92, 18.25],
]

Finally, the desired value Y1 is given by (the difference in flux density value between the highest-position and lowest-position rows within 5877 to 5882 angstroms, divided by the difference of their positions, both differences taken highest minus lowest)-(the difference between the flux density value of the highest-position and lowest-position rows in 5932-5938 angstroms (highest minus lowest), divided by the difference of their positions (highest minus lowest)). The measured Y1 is -1.49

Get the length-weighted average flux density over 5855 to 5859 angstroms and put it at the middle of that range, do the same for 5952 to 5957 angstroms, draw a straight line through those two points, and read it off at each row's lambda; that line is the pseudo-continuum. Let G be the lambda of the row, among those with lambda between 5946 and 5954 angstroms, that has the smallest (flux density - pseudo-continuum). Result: 5946.73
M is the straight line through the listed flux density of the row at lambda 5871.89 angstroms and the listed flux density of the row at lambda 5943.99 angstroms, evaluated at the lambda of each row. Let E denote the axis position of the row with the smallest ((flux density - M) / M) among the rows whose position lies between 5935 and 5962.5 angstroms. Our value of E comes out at 5935.79 angstroms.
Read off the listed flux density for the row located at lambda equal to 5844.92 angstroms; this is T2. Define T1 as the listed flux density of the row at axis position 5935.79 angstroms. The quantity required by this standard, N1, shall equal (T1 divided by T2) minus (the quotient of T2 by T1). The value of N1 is -0.07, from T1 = 17.66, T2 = 18.25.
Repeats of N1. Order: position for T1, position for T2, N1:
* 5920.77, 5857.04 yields -0.15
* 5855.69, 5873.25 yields -0.62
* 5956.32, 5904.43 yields 0.16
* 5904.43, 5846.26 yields -0.10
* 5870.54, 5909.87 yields 0.32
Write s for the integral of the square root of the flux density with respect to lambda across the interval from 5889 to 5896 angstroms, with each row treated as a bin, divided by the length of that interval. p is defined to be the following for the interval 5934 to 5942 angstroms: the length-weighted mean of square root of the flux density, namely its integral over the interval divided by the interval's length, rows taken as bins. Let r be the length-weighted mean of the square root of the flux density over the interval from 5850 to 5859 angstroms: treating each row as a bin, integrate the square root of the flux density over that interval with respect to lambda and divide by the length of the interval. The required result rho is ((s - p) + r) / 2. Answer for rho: 2.12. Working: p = 4.20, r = 4.23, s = 4.21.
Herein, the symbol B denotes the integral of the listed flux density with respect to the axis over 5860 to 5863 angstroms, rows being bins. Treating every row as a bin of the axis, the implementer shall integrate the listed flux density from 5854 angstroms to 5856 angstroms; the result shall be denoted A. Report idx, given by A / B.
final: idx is 0.7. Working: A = 35.9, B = 53.2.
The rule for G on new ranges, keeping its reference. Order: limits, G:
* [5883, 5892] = 5888.14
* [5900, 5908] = 5904.43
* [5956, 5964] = 5961.81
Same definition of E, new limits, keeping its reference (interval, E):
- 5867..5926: 5888.14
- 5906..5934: 5907.15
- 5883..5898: 5888.14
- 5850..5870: 5850.30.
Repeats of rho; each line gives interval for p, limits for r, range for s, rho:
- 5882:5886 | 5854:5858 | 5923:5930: 2.07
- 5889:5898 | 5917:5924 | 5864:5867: 2.09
